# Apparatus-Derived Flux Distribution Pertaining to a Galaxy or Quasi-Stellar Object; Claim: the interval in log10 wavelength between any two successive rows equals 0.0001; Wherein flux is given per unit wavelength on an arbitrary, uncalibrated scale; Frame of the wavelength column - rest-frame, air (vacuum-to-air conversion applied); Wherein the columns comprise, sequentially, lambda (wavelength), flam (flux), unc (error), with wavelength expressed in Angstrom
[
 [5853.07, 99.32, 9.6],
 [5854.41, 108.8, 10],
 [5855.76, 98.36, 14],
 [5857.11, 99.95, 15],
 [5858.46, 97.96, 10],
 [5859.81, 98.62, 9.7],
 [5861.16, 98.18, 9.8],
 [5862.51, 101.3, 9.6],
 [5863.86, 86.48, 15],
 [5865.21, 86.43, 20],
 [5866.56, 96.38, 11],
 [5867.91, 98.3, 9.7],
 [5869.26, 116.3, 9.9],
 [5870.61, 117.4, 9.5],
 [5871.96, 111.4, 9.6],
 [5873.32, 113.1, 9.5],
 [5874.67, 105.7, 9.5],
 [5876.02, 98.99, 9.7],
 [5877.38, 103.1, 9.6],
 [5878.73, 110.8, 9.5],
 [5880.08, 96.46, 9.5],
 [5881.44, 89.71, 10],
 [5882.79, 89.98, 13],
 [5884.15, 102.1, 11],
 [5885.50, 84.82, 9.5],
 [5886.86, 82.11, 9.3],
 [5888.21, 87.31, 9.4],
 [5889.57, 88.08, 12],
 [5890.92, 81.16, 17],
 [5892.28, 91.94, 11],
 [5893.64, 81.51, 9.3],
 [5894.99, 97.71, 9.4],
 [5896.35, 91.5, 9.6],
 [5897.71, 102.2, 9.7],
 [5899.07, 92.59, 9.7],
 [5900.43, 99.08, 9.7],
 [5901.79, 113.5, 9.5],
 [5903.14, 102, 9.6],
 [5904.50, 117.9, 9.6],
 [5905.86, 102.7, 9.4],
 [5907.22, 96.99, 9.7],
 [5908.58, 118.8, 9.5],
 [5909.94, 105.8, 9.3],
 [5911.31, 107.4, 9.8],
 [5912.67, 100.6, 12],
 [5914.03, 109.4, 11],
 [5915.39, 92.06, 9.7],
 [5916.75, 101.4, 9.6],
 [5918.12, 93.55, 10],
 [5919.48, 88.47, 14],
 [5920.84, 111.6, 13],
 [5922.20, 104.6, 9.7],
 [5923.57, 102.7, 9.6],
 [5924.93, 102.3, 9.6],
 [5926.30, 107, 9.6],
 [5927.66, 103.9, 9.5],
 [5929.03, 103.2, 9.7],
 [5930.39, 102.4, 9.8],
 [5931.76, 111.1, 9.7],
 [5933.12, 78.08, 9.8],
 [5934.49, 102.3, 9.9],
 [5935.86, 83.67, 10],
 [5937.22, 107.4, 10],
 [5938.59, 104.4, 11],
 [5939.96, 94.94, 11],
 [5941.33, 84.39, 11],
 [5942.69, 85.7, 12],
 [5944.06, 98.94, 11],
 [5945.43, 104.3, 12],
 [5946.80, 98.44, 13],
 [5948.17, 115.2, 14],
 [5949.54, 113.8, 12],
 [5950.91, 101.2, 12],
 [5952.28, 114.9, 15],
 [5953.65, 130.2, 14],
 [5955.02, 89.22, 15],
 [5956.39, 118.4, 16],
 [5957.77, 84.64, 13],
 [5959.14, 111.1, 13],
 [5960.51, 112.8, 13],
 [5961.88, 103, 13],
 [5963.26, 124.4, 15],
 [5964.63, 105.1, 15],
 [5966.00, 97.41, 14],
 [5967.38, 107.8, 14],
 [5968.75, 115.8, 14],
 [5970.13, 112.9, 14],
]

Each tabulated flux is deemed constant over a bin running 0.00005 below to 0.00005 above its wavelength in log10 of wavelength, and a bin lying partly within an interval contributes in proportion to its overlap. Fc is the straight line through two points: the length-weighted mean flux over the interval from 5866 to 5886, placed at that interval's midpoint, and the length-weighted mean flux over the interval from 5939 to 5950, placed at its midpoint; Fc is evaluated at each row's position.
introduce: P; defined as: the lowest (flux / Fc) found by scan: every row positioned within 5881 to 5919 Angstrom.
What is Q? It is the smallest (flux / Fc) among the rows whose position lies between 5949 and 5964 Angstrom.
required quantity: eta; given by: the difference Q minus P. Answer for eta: 0.06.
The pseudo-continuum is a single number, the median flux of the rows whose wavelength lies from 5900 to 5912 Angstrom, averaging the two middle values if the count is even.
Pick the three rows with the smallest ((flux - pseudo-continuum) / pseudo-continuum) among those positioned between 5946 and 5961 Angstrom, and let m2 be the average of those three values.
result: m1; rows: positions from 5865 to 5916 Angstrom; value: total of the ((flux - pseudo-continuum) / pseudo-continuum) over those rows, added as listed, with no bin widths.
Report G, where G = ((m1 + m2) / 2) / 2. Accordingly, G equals -0.6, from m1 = -2.2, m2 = -0.14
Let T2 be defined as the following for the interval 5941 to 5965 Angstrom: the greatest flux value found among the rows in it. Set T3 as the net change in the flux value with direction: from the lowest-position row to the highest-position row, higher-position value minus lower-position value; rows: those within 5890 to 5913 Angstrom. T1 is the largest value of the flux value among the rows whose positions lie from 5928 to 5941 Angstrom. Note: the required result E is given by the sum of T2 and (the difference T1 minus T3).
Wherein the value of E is 222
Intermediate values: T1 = 111.1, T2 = 130.2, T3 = 19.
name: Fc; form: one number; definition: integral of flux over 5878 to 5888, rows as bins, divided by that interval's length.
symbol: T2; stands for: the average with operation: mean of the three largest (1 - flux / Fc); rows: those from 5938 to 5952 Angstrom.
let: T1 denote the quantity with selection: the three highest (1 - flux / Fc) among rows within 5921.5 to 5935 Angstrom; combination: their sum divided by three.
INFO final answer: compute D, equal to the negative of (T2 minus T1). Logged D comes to -0.063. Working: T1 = -0.01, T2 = 0.055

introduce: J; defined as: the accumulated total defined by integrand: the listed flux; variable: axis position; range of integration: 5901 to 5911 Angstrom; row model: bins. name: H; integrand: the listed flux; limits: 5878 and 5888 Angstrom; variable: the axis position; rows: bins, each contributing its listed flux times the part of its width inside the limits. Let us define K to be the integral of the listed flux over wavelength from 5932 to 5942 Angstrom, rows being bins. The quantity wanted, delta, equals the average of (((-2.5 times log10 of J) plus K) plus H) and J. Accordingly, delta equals 1476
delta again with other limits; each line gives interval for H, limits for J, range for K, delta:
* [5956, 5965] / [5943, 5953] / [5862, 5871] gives 1462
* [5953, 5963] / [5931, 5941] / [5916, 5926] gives 1523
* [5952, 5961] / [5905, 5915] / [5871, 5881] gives 1540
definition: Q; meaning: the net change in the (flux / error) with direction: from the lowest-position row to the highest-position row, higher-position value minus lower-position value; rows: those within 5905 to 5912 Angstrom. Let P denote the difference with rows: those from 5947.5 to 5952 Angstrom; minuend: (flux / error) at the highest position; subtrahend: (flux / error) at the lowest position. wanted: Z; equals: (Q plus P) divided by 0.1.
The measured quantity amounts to 2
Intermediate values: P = 0.2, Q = 0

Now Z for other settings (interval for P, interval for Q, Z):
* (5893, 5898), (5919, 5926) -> 61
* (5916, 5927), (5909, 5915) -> -8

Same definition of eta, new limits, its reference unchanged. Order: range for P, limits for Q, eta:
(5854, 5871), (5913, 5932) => 0.04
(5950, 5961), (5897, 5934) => -0.08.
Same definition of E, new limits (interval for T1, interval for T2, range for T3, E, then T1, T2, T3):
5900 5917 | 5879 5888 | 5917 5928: 211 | 118.8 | 102.1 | 10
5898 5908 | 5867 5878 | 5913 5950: 231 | 117.9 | 117.4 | 4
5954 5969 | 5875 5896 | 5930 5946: 233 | 124.4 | 110.8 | 2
